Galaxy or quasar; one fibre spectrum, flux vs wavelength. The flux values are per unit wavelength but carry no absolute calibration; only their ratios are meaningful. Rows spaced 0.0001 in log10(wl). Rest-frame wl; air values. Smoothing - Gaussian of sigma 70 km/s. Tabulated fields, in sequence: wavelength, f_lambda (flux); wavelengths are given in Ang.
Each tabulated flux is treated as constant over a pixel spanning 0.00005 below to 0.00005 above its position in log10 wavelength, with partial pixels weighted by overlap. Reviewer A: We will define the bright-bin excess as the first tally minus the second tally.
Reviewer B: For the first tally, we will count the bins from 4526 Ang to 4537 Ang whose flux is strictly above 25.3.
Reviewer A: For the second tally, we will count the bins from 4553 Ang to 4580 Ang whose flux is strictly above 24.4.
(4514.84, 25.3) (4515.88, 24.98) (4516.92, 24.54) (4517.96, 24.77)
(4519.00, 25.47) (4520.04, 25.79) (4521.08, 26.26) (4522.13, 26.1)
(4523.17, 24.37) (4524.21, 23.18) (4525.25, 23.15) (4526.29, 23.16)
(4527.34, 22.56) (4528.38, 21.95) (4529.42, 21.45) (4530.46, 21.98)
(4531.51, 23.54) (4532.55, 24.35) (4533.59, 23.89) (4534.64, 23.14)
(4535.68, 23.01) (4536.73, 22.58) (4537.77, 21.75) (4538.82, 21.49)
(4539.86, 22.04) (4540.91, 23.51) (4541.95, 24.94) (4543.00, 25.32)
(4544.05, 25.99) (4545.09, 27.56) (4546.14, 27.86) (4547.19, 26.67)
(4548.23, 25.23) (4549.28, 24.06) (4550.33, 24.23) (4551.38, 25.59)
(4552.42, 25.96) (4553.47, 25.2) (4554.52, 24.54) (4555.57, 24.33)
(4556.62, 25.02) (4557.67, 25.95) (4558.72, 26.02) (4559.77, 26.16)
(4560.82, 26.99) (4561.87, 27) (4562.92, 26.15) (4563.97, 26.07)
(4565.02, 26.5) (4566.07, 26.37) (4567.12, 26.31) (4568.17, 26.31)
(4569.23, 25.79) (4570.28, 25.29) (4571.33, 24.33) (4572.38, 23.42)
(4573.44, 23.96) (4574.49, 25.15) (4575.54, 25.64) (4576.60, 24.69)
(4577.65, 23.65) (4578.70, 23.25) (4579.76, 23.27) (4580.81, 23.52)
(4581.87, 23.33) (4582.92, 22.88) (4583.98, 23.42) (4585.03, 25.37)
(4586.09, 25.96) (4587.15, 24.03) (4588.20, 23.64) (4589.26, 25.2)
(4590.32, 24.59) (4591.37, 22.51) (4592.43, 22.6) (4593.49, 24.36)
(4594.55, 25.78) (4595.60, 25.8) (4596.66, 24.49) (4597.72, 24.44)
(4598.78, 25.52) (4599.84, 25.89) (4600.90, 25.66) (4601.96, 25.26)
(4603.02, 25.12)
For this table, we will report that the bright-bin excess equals -19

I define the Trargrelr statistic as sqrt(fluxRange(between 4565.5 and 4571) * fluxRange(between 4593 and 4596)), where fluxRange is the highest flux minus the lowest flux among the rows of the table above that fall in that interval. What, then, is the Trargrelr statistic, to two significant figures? 1.2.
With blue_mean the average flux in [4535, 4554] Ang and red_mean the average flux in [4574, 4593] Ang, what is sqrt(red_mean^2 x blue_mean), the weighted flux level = 119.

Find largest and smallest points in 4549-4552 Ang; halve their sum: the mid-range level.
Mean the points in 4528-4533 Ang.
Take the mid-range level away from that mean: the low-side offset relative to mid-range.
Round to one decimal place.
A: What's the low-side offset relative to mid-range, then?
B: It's -2.2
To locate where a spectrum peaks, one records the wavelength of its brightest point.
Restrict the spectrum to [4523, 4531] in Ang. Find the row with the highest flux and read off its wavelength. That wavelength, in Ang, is 4523.17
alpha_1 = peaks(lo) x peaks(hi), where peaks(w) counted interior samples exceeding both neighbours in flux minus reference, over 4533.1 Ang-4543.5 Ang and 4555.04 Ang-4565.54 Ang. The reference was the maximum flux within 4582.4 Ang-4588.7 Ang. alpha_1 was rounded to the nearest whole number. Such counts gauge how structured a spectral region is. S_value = 0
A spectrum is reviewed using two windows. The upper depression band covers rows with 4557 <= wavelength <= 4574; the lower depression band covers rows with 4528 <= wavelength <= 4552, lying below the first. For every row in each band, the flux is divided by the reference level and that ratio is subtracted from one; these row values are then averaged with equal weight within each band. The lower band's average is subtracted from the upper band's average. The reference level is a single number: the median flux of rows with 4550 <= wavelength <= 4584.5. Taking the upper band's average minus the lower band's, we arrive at -0.07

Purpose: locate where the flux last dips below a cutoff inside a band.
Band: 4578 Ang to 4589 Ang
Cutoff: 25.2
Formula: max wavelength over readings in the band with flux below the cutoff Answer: 4588.20 Ang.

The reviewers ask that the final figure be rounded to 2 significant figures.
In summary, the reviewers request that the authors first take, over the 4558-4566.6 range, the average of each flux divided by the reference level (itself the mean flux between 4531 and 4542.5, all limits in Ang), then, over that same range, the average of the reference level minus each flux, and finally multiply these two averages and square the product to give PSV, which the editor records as 14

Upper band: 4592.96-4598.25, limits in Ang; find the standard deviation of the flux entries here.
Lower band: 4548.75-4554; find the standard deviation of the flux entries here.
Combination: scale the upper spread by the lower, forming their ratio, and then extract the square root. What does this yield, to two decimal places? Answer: 0.95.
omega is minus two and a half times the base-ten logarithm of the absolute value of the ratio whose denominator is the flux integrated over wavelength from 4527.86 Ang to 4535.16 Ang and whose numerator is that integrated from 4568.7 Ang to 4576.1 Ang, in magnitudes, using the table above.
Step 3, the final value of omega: -0.10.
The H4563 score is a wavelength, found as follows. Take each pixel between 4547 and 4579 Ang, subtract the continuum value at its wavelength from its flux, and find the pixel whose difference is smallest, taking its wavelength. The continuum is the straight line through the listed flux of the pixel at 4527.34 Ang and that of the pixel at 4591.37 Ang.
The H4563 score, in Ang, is 4578.70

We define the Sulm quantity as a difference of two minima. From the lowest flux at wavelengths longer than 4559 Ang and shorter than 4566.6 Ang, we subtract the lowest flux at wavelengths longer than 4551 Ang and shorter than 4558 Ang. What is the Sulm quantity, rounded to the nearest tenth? 1.7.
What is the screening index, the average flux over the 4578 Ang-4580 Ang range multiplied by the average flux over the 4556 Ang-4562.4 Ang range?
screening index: 609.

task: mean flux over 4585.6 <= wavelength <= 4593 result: 24.1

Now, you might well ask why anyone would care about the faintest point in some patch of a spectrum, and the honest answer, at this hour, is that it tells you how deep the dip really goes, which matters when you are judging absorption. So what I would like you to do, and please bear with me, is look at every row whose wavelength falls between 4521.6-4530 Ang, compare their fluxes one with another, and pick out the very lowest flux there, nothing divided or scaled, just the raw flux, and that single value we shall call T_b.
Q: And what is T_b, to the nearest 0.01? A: 21.45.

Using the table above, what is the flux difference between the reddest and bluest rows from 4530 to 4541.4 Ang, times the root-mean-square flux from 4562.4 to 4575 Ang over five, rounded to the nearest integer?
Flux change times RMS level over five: 8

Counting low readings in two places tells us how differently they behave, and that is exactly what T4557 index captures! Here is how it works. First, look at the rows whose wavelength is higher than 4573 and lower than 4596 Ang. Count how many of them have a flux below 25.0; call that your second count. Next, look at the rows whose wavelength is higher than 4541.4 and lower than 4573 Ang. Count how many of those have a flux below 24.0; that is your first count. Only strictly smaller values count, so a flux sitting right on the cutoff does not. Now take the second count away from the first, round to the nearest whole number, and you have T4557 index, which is -14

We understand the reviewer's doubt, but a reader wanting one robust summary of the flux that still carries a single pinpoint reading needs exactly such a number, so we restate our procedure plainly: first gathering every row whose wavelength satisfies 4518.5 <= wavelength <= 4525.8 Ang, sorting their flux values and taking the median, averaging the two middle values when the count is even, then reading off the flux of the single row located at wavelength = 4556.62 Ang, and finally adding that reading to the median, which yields 50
